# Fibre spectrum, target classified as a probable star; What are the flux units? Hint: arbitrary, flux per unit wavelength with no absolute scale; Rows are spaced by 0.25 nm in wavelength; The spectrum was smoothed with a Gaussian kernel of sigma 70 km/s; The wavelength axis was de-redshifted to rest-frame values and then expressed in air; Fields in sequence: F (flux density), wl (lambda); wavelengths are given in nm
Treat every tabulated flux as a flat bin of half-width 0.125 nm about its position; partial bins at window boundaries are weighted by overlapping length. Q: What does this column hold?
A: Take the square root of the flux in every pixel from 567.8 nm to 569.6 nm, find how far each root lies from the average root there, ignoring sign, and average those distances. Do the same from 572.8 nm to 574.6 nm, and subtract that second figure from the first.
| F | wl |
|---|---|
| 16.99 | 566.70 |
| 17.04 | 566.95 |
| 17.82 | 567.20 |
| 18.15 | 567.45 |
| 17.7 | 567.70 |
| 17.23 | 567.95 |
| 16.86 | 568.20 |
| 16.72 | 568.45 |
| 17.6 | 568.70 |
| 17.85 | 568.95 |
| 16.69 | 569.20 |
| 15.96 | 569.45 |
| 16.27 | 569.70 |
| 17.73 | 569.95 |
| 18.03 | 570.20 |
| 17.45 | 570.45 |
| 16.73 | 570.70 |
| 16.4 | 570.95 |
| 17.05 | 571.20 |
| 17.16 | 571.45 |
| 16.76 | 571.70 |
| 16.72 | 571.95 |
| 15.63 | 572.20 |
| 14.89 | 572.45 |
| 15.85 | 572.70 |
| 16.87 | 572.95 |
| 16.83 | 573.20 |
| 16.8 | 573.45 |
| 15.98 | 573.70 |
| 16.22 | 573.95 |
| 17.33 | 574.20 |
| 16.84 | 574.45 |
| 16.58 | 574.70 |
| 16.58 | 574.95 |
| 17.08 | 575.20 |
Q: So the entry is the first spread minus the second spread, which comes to 0.018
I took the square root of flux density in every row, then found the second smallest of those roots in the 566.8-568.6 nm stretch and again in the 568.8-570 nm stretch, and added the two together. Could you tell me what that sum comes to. 8.14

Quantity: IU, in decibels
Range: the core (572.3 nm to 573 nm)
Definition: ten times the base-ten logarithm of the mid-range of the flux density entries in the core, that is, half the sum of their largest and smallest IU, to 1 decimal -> 12.0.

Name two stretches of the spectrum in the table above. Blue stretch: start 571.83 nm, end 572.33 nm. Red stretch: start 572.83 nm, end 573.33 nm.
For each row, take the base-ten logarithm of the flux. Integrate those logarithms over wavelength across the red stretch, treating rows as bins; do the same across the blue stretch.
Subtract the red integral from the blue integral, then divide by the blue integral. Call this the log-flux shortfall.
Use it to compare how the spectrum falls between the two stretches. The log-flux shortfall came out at -0.015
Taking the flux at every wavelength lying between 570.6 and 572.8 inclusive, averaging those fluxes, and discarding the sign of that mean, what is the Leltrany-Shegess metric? 16.4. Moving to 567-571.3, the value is 17.2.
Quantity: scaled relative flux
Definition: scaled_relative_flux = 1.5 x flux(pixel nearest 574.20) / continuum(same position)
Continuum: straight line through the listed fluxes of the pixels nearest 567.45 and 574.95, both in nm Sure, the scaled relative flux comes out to 1.55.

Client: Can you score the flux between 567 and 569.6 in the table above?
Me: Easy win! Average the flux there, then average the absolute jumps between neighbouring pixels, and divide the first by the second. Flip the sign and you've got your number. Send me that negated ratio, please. -32.5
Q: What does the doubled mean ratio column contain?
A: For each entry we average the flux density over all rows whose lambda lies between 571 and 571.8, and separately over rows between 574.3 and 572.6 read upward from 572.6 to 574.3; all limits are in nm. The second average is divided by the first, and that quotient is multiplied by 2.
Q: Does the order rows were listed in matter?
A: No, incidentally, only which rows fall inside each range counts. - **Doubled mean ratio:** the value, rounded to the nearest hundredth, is 1.95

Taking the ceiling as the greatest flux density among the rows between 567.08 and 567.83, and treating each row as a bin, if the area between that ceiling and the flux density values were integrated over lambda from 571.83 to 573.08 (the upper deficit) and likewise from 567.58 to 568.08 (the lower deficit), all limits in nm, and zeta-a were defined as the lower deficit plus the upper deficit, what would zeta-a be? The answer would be 3.04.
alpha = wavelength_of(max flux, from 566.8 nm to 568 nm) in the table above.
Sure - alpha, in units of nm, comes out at 567.45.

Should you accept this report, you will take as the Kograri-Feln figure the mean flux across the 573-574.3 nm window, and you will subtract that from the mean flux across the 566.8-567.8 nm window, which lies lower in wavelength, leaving 1.0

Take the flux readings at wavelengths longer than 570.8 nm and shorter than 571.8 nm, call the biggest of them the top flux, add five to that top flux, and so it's 22.2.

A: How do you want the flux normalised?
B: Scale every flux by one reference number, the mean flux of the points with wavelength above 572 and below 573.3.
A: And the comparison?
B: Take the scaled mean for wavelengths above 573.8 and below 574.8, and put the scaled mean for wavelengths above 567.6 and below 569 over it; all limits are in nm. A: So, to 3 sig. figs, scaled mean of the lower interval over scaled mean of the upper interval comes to 1.03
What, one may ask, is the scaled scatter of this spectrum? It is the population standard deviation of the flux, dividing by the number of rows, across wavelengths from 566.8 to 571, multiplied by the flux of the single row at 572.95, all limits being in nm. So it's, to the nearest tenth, 10.9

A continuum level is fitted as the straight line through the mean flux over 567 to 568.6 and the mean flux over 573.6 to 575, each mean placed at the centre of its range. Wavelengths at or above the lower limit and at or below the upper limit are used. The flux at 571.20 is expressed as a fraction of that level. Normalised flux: 1.00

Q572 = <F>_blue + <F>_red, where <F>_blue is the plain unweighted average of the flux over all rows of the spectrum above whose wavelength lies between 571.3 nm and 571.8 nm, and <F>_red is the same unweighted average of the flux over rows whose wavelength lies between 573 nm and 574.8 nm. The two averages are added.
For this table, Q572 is 33.6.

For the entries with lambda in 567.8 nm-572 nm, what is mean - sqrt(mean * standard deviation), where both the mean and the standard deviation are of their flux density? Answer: 13.9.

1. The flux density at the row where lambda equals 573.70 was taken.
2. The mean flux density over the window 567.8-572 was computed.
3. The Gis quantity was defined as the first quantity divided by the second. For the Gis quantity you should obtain 0.94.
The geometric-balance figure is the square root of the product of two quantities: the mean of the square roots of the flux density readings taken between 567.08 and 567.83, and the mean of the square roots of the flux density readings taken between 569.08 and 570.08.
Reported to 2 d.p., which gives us 4.15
